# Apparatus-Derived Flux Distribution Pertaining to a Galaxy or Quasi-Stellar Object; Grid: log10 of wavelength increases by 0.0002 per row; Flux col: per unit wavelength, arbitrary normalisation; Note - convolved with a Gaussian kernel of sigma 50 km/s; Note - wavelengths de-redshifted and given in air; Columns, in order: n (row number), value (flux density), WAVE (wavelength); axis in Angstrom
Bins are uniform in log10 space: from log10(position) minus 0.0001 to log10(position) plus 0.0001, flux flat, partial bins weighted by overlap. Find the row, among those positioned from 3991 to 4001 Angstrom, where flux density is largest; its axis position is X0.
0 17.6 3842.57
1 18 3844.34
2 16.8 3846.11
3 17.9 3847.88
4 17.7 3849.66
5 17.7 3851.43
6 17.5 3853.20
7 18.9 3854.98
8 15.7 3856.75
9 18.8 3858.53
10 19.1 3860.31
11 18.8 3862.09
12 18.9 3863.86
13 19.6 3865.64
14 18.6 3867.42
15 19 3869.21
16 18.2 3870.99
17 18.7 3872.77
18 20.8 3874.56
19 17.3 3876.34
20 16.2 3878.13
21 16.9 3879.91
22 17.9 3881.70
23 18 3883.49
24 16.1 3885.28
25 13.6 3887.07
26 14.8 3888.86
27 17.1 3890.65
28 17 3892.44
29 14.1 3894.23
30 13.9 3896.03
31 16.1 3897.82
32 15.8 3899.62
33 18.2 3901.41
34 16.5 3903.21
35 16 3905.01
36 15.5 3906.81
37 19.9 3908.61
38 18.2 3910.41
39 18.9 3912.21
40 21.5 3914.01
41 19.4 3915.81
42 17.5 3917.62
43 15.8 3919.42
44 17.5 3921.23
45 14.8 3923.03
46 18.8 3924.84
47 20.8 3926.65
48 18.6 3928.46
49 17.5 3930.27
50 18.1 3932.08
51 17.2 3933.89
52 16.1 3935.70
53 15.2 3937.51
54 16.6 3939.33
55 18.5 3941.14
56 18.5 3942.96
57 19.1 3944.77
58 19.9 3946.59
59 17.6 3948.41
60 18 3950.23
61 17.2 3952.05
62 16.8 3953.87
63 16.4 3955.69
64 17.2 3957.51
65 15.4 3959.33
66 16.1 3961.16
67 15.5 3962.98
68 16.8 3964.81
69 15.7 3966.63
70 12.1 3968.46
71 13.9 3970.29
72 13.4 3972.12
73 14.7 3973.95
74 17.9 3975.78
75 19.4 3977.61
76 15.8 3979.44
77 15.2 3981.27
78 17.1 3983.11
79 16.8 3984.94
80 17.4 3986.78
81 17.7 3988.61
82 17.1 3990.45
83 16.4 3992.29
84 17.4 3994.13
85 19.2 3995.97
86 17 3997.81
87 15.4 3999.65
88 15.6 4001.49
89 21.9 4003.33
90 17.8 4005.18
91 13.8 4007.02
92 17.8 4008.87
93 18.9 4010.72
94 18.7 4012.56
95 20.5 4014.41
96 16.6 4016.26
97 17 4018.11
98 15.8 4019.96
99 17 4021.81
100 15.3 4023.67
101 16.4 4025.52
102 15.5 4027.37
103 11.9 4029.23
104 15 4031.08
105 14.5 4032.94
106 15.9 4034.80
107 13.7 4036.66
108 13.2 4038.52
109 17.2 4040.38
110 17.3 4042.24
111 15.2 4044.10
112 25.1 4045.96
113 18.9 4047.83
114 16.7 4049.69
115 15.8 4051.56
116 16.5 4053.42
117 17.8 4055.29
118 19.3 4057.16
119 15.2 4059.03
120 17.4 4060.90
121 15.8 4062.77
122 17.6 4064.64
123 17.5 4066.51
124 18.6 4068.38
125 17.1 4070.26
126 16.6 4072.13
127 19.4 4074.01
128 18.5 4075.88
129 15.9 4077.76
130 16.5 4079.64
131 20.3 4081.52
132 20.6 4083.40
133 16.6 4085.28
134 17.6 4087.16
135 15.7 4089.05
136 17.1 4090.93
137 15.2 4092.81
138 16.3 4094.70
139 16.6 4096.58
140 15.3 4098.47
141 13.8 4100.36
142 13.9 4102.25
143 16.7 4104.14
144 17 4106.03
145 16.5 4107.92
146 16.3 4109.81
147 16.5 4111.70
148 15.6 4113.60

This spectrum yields 3995.97 Angstrom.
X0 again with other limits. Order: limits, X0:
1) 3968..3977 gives 3975.78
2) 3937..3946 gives 3944.77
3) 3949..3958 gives 3950.23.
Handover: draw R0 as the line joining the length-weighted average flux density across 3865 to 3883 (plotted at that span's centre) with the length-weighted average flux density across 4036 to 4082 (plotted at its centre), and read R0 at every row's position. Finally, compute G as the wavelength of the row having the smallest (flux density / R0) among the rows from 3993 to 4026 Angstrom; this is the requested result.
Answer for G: 4007.02 Angstrom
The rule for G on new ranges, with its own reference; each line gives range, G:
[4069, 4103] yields 4100.36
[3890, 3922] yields 3896.03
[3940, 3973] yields 3968.46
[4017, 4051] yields 4029.23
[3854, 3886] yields 3856.75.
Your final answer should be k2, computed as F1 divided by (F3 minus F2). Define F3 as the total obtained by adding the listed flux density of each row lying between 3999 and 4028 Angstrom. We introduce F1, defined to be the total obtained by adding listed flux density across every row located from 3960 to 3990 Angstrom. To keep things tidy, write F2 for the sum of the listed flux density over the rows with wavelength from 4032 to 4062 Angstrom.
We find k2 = 59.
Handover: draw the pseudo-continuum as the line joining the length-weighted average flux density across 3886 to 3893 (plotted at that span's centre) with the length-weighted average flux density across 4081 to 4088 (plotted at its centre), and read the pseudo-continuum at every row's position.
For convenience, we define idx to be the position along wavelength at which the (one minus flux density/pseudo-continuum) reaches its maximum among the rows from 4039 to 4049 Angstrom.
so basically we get 4044.10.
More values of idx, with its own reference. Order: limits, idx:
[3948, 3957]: 3955.69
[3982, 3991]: 3984.94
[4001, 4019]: 4007.02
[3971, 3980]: 3972.12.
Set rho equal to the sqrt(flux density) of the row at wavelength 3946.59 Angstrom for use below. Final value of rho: 4.46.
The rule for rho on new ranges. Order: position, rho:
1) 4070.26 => 4.14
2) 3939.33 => 4.07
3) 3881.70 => 4.23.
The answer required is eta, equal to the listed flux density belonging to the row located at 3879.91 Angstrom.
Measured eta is 16.9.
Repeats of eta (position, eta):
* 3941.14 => 18.5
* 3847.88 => 17.9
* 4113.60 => 15.6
